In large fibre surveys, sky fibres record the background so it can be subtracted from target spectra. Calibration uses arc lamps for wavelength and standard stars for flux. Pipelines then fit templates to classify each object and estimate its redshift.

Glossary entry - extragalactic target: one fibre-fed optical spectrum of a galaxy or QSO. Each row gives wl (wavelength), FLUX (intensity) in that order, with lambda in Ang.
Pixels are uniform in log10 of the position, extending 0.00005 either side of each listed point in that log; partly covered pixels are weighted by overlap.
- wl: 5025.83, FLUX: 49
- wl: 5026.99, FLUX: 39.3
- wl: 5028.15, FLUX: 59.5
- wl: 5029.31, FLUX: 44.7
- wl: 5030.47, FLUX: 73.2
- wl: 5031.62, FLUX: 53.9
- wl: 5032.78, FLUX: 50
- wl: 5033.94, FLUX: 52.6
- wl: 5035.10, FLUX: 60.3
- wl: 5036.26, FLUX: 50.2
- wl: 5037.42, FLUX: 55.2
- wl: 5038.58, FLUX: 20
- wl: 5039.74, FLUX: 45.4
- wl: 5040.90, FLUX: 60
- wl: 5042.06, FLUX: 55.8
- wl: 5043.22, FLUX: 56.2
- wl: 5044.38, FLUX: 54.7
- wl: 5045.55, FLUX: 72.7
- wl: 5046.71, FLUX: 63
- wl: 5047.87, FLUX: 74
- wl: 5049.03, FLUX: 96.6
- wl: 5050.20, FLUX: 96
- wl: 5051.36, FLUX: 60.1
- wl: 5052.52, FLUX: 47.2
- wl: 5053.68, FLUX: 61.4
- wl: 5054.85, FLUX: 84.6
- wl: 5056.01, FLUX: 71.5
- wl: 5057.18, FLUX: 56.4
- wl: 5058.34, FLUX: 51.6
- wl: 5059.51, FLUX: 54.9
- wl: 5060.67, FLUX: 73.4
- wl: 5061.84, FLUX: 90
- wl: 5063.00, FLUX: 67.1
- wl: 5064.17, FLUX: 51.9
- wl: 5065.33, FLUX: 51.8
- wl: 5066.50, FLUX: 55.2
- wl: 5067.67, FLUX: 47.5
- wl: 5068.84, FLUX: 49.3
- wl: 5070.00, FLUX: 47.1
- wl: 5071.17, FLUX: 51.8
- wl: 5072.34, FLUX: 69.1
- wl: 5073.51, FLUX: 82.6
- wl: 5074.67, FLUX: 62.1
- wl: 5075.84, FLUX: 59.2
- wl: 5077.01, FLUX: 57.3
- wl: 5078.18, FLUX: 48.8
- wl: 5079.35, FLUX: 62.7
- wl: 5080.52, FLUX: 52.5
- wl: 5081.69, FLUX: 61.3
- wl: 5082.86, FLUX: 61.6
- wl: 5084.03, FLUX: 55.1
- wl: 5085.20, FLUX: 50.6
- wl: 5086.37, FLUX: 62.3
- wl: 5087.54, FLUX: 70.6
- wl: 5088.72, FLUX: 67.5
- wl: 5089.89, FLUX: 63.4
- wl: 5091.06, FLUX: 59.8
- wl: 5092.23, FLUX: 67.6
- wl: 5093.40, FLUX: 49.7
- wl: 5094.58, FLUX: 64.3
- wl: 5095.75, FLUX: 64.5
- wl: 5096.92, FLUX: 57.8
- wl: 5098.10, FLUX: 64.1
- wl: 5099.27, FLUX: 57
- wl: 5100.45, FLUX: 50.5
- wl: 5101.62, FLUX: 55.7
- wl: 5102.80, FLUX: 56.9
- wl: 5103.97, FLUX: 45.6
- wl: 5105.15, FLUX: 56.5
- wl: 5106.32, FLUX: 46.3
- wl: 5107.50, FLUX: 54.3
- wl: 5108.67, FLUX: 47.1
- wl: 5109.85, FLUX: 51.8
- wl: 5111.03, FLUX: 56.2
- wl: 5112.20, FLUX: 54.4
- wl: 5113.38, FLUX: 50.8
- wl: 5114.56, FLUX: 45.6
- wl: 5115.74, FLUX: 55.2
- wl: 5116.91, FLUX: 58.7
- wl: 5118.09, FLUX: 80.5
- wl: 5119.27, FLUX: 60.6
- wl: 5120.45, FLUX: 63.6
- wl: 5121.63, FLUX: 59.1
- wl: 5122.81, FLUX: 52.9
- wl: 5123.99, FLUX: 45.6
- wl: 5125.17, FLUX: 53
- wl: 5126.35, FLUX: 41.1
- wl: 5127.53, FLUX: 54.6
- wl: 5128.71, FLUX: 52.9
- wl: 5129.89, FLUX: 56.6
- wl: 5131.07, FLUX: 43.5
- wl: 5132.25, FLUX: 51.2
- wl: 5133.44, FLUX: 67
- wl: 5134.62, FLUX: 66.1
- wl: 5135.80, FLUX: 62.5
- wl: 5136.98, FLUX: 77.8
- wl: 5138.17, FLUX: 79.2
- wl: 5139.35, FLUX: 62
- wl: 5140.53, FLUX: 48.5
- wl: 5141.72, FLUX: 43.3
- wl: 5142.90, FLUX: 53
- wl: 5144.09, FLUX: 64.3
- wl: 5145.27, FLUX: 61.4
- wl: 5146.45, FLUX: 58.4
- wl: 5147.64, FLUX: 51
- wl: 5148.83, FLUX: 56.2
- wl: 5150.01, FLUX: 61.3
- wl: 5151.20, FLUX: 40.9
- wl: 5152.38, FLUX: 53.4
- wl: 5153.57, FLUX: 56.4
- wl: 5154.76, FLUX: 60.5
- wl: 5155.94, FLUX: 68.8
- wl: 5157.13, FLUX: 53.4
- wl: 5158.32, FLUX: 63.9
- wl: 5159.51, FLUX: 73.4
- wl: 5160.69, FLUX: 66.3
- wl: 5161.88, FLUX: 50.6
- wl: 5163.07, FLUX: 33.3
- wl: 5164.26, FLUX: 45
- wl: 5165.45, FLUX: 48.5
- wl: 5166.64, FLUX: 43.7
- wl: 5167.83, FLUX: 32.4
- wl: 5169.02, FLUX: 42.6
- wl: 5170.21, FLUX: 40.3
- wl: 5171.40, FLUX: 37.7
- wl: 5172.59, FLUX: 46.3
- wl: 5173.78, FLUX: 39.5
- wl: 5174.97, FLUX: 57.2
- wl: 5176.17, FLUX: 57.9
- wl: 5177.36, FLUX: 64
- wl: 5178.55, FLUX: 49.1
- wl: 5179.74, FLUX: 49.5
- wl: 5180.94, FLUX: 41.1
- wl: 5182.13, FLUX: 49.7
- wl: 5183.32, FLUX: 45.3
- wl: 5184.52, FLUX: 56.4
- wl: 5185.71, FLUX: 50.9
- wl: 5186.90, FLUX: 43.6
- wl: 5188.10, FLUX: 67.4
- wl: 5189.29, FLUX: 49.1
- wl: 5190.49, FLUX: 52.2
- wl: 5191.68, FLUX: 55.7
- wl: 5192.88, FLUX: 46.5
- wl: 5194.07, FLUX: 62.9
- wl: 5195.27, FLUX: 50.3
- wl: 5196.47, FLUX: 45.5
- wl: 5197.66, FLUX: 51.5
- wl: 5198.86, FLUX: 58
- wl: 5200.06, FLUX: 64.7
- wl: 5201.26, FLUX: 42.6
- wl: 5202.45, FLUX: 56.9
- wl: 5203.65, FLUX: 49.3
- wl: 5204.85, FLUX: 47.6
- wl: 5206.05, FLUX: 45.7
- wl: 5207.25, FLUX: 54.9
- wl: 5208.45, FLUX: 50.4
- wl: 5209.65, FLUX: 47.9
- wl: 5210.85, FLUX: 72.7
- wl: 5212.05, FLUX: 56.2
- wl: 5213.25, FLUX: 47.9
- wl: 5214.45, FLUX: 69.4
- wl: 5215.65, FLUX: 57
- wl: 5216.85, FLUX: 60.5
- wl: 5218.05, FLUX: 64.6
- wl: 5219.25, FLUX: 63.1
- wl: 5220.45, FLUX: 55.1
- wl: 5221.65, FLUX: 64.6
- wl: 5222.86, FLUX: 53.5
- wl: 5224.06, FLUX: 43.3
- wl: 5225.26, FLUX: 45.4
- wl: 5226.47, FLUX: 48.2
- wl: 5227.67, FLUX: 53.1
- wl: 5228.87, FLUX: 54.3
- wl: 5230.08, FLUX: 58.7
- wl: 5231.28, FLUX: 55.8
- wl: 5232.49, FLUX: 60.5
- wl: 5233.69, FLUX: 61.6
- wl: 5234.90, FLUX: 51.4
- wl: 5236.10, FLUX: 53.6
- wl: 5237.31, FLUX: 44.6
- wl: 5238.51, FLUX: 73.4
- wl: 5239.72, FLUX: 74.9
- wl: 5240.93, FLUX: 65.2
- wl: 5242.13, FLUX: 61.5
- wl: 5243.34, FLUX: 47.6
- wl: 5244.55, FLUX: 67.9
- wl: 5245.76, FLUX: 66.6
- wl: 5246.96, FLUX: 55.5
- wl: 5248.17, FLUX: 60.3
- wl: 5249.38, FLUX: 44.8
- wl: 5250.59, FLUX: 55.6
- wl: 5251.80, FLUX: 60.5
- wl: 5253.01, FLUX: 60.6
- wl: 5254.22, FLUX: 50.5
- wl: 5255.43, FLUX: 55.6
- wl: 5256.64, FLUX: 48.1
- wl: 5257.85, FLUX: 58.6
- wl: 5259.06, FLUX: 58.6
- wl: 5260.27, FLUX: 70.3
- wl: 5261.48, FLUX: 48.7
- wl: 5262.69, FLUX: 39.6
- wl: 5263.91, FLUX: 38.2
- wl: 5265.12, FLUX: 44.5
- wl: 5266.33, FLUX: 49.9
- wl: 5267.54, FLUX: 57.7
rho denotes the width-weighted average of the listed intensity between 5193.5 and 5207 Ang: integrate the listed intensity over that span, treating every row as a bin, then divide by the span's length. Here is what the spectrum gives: 52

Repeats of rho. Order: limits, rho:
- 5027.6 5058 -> 61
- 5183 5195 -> 53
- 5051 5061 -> 62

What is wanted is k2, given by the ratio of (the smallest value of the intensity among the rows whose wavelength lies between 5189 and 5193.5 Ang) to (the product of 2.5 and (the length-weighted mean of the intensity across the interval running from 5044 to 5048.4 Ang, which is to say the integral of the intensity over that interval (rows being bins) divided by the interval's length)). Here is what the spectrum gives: 0.28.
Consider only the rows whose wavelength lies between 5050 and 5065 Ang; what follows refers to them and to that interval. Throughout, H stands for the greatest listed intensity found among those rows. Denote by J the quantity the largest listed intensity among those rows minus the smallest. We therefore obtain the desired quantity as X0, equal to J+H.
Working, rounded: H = 96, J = 49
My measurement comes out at 145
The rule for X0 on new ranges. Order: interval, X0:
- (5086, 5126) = 115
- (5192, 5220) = 103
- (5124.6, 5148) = 117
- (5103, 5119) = 115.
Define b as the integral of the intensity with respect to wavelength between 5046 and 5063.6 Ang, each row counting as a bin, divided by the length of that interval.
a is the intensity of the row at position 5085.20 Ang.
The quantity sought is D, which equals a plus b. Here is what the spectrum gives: 120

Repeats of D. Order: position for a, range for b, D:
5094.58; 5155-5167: 119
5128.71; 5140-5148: 107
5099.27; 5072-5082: 119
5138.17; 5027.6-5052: 139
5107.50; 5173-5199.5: 106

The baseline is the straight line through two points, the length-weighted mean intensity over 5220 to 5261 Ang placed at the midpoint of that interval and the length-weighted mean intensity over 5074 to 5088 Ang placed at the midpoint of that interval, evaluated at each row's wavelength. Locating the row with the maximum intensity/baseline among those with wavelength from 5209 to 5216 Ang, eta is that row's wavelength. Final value 5210.85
